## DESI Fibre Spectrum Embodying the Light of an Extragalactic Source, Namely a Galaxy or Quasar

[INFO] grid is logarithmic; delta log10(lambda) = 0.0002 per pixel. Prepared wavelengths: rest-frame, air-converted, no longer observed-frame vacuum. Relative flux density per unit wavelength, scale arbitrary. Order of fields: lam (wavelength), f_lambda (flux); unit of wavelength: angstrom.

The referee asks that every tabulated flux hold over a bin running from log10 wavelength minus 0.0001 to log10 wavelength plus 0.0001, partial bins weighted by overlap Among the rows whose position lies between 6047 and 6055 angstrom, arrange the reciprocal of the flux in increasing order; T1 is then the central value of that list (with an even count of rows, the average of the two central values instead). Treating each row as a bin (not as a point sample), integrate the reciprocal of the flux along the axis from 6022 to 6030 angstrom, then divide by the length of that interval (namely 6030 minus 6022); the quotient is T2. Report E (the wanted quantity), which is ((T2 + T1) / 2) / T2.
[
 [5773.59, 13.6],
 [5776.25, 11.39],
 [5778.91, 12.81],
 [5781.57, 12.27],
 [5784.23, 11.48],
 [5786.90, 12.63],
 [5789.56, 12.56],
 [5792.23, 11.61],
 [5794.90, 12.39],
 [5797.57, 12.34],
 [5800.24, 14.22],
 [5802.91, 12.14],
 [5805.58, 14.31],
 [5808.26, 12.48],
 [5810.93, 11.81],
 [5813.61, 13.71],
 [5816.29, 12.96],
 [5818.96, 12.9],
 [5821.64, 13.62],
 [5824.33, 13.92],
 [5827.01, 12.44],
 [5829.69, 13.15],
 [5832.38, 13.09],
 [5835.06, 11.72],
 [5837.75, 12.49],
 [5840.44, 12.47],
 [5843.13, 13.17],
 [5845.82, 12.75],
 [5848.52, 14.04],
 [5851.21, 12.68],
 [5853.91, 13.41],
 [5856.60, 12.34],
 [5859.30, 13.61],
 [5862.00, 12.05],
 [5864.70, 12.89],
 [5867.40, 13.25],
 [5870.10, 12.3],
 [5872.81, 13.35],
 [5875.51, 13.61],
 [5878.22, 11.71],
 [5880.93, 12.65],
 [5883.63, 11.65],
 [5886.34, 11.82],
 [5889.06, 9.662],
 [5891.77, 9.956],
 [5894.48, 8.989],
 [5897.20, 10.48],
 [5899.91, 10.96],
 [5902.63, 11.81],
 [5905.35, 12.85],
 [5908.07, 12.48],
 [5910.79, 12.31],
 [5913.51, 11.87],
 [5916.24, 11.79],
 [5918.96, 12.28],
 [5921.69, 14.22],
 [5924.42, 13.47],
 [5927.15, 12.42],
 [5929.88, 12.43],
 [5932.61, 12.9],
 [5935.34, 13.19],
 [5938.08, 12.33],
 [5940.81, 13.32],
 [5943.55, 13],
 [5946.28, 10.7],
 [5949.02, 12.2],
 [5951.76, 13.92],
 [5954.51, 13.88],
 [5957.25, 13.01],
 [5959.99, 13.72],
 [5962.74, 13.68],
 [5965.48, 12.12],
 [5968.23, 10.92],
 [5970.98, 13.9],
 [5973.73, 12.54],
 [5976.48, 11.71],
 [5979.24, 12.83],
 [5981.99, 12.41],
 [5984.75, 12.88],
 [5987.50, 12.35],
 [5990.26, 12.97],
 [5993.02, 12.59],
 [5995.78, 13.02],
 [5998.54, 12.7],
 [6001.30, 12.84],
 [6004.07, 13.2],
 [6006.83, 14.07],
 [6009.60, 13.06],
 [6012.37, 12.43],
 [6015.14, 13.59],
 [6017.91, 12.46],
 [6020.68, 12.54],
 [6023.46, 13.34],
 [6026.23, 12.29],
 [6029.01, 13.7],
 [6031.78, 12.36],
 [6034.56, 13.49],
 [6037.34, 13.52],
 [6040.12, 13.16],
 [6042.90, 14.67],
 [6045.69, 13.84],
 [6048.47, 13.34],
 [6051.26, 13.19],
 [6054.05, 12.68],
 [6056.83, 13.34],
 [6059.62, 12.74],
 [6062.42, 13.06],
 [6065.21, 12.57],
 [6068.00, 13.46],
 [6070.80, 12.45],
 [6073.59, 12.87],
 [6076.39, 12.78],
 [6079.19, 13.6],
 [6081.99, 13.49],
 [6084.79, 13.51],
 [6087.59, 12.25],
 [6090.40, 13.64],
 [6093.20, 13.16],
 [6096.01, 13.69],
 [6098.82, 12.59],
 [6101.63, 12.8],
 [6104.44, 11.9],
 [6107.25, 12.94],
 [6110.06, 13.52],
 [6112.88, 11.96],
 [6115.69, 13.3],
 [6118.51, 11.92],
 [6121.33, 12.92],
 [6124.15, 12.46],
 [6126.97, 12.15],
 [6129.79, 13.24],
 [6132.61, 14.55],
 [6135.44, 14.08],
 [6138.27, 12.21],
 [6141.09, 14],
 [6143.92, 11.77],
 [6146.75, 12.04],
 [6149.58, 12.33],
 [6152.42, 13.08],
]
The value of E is 1.00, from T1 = 0.0758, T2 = 0.0766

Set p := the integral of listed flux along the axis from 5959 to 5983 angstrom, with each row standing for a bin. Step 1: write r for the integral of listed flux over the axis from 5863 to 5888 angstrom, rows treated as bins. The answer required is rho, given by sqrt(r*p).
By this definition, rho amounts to 308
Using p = 303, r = 313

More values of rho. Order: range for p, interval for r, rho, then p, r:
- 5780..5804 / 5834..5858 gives 302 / 298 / 307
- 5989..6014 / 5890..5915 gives 303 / 325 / 282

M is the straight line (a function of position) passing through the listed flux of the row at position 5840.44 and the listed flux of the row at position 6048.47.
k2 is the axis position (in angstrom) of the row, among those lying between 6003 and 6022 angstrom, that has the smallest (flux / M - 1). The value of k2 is 6012.37 angstrom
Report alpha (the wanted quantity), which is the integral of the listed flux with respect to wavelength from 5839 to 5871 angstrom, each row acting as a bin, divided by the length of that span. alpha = 12.9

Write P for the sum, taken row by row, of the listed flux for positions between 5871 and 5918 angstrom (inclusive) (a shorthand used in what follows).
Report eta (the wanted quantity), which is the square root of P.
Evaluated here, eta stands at 14.1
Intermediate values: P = 198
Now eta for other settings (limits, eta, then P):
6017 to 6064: 15.0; 224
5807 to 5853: 14.8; 219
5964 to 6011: 14.7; 216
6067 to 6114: 14.9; 221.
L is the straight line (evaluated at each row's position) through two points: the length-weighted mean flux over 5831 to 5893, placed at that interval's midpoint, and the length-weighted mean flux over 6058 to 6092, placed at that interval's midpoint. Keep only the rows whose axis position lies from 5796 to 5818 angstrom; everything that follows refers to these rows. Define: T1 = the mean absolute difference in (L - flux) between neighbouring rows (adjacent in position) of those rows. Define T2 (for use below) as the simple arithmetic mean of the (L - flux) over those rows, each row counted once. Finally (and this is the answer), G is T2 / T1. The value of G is -0.42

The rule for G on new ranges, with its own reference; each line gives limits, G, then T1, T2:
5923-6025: -0.07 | 0.8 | -0.1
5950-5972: -0.39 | 1.1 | -0.4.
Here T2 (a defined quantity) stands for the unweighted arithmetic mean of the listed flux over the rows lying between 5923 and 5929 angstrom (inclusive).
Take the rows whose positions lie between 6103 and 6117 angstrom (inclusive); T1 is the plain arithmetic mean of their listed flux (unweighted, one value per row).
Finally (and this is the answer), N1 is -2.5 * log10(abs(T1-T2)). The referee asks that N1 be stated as 1.6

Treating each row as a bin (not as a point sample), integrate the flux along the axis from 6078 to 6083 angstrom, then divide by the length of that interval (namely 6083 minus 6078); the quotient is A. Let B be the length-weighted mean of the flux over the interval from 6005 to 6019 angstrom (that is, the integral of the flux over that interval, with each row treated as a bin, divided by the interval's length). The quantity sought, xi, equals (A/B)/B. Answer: 0.078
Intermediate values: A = 13.5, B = 13.14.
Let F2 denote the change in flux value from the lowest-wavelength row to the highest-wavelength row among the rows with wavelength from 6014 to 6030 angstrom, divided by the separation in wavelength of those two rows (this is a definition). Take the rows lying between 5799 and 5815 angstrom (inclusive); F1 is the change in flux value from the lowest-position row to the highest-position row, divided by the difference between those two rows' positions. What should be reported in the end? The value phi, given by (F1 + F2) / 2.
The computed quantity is -0.02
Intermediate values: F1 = -0.04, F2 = 0.01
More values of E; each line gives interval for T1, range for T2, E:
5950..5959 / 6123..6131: 0.95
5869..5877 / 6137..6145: 0.97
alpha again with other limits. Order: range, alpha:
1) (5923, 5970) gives 12.8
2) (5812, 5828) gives 13.3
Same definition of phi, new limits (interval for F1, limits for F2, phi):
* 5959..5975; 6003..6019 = -0.07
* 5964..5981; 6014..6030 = 0.03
